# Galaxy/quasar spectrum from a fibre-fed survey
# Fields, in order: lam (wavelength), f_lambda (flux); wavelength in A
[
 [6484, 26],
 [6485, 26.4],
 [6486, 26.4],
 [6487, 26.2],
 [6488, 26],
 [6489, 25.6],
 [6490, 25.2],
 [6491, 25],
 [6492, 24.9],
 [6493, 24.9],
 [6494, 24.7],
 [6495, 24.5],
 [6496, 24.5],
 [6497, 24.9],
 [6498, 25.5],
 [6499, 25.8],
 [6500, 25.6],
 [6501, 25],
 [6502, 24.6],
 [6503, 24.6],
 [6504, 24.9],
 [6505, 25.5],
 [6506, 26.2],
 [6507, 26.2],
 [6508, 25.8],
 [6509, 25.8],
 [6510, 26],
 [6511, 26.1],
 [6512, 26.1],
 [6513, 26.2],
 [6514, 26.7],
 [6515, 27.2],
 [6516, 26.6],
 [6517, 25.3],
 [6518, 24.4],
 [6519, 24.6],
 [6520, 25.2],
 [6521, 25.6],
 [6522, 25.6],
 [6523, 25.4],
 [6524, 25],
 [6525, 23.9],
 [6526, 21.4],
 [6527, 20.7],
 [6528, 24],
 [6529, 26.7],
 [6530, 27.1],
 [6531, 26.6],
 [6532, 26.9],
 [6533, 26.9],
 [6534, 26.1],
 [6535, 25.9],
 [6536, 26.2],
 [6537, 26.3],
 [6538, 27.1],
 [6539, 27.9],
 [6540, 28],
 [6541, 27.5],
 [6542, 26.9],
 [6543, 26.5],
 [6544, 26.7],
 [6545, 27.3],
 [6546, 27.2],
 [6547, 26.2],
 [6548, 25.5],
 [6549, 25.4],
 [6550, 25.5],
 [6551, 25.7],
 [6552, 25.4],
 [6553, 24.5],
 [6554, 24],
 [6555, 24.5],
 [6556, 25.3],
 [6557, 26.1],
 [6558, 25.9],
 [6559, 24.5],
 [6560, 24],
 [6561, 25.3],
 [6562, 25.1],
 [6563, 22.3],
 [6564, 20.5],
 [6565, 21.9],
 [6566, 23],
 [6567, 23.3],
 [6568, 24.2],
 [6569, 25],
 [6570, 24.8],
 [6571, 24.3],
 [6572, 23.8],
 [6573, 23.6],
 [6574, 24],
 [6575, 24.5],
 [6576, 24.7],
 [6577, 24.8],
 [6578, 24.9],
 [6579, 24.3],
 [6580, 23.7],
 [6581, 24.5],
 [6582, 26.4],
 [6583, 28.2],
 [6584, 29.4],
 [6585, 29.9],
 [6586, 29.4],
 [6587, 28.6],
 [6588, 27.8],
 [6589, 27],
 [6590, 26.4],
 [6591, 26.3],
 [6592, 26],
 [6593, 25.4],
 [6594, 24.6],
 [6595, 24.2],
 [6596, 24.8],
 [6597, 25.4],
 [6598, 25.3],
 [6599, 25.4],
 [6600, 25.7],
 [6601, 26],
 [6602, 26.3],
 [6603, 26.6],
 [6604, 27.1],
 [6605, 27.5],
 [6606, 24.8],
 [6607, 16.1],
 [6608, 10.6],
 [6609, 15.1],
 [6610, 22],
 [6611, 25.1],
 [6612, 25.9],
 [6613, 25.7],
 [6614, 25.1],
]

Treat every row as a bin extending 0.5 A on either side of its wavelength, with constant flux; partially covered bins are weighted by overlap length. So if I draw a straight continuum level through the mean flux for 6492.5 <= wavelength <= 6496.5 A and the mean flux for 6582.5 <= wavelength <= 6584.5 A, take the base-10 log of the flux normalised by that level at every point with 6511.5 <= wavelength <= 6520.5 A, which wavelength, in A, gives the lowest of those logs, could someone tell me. 6518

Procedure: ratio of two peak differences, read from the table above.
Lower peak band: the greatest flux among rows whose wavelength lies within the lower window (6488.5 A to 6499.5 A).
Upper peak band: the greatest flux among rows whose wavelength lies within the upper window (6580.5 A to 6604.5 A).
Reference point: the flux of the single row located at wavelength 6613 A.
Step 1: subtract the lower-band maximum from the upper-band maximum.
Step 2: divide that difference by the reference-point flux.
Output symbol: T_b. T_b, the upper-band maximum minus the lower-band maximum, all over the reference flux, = 0.16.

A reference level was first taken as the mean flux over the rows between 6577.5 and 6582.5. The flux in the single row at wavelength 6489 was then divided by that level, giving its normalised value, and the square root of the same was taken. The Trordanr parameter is 1.02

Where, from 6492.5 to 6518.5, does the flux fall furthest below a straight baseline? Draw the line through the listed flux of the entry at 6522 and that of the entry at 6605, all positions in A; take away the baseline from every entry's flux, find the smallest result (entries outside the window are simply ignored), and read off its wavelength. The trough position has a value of 6518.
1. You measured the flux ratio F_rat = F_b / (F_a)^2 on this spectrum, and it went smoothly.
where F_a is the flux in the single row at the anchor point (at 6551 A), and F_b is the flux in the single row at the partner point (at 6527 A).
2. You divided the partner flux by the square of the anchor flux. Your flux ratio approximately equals 0.031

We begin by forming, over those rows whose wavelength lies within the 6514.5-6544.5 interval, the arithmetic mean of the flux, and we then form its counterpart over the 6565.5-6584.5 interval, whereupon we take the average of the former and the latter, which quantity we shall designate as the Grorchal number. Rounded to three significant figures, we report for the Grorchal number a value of 25.3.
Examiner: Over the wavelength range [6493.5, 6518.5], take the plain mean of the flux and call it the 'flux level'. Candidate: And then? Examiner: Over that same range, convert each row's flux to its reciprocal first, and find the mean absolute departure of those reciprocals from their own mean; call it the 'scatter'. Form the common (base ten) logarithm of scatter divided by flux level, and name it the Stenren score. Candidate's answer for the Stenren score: -4.41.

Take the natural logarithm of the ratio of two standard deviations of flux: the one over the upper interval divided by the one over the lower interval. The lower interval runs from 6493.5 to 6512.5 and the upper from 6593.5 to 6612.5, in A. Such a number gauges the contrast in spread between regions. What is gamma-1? 2.0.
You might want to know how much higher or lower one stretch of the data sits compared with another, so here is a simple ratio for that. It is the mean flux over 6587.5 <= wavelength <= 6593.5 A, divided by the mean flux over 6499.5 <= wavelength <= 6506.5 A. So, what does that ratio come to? 1.05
